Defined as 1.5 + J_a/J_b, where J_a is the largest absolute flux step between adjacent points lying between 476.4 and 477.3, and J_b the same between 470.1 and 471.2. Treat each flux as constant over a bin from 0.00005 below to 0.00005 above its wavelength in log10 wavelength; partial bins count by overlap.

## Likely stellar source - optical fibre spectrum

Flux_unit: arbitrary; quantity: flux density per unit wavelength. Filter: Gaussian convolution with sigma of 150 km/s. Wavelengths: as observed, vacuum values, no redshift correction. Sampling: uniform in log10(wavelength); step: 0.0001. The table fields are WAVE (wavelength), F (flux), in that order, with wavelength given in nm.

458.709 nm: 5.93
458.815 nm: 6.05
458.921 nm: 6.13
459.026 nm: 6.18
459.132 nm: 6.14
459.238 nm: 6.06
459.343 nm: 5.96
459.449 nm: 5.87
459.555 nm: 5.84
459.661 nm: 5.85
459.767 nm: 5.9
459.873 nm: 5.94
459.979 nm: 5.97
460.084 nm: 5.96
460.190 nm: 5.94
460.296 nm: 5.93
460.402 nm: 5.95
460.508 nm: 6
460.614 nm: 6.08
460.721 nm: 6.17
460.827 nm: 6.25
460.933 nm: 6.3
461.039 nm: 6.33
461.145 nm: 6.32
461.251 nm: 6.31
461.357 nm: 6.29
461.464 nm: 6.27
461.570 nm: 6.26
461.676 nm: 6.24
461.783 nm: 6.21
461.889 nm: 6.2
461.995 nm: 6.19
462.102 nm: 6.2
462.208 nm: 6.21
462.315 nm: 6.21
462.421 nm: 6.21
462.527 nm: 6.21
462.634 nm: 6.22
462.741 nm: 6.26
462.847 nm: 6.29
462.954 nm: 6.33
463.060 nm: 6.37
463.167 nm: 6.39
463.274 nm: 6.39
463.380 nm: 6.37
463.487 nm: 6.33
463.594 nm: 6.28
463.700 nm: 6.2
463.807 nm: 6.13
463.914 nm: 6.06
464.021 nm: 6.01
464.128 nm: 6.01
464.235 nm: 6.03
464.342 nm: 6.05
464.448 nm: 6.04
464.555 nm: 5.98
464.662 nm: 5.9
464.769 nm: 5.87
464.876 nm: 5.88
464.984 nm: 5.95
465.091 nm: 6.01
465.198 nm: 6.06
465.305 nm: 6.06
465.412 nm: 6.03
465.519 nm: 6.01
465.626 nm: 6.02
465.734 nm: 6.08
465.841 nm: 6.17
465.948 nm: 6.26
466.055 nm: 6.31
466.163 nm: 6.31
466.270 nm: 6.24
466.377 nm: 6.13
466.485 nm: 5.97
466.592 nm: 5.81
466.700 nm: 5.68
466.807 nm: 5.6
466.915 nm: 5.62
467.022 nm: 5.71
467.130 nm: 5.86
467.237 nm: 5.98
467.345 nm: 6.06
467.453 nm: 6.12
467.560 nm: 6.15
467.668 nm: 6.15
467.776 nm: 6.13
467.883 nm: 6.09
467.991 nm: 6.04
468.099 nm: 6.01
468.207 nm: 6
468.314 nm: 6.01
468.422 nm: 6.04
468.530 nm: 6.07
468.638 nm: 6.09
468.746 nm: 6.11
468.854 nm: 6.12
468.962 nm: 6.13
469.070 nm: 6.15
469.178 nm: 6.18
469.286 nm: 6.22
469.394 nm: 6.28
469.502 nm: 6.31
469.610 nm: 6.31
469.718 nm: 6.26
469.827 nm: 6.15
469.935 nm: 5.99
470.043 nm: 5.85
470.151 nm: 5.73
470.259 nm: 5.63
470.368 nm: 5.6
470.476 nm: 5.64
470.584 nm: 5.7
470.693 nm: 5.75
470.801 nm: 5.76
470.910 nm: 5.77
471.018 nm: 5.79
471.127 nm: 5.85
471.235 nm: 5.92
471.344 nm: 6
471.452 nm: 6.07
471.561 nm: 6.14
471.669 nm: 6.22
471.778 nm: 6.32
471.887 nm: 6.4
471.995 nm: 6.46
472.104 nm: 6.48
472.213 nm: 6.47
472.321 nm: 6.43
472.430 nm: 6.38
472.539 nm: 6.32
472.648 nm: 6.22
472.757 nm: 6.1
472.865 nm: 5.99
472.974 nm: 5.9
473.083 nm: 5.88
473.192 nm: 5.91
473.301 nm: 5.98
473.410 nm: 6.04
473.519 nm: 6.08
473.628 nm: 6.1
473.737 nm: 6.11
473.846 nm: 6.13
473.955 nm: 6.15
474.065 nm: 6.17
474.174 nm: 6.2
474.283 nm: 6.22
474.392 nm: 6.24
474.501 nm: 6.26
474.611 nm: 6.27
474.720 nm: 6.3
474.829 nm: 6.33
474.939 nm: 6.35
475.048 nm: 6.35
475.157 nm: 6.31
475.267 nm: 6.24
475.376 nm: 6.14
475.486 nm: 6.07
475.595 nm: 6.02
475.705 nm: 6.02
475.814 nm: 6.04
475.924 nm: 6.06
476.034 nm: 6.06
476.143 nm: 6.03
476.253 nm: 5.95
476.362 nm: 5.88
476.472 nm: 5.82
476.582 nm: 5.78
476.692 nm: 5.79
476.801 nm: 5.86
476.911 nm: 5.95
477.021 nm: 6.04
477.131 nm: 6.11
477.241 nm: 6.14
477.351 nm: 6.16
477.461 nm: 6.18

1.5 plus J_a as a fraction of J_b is 2.4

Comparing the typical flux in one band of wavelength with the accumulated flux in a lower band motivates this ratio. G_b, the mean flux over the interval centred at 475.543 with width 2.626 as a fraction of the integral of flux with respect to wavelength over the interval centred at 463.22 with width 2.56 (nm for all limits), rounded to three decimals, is 0.384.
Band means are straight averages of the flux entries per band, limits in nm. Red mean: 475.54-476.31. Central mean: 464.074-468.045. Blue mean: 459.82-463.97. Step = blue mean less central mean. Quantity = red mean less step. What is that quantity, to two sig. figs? 5.8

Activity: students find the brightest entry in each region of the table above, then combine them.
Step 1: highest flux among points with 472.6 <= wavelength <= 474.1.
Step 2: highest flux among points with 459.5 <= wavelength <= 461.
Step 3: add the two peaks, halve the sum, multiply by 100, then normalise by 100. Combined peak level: 6.26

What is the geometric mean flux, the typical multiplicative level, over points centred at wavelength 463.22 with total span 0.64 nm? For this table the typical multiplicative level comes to 6.36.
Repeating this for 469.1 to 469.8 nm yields 6.26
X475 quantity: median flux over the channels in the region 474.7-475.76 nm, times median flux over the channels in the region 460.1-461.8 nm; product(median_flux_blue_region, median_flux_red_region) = 39.2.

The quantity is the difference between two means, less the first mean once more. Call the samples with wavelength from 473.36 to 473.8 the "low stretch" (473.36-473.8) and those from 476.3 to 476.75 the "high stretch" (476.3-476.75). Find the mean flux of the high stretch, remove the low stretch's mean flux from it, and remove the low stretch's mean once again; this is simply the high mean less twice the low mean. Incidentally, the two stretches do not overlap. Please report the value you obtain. -6.35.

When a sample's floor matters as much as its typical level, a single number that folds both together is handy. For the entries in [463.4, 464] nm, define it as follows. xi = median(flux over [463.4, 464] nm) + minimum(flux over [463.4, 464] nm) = 12.3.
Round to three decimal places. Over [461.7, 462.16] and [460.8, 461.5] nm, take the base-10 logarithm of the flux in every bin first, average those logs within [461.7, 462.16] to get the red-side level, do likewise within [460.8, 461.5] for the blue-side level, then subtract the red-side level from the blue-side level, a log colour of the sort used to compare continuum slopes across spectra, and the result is 0.007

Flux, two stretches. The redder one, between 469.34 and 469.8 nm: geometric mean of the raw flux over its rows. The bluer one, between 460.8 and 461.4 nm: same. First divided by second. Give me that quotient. 1.00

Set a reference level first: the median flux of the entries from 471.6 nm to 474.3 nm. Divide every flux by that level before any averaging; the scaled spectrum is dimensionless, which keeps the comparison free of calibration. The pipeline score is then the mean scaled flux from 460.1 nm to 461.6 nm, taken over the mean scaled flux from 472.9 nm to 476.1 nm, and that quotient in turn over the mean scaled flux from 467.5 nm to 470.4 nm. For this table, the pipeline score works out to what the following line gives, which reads 1.02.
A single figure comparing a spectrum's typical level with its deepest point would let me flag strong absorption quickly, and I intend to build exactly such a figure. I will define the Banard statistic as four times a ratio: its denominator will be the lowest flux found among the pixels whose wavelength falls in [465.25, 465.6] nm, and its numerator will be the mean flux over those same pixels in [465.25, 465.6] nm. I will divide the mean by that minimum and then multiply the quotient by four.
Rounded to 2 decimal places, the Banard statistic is 4.02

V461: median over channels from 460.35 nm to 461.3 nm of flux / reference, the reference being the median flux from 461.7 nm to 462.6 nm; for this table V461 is 1.01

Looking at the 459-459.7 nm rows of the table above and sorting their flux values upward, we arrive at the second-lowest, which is 5.85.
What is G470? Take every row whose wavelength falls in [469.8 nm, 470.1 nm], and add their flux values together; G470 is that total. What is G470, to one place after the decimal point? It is 18.0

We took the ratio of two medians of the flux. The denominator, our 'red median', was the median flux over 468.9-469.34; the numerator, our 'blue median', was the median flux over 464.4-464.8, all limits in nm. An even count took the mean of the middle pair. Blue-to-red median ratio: 0.96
